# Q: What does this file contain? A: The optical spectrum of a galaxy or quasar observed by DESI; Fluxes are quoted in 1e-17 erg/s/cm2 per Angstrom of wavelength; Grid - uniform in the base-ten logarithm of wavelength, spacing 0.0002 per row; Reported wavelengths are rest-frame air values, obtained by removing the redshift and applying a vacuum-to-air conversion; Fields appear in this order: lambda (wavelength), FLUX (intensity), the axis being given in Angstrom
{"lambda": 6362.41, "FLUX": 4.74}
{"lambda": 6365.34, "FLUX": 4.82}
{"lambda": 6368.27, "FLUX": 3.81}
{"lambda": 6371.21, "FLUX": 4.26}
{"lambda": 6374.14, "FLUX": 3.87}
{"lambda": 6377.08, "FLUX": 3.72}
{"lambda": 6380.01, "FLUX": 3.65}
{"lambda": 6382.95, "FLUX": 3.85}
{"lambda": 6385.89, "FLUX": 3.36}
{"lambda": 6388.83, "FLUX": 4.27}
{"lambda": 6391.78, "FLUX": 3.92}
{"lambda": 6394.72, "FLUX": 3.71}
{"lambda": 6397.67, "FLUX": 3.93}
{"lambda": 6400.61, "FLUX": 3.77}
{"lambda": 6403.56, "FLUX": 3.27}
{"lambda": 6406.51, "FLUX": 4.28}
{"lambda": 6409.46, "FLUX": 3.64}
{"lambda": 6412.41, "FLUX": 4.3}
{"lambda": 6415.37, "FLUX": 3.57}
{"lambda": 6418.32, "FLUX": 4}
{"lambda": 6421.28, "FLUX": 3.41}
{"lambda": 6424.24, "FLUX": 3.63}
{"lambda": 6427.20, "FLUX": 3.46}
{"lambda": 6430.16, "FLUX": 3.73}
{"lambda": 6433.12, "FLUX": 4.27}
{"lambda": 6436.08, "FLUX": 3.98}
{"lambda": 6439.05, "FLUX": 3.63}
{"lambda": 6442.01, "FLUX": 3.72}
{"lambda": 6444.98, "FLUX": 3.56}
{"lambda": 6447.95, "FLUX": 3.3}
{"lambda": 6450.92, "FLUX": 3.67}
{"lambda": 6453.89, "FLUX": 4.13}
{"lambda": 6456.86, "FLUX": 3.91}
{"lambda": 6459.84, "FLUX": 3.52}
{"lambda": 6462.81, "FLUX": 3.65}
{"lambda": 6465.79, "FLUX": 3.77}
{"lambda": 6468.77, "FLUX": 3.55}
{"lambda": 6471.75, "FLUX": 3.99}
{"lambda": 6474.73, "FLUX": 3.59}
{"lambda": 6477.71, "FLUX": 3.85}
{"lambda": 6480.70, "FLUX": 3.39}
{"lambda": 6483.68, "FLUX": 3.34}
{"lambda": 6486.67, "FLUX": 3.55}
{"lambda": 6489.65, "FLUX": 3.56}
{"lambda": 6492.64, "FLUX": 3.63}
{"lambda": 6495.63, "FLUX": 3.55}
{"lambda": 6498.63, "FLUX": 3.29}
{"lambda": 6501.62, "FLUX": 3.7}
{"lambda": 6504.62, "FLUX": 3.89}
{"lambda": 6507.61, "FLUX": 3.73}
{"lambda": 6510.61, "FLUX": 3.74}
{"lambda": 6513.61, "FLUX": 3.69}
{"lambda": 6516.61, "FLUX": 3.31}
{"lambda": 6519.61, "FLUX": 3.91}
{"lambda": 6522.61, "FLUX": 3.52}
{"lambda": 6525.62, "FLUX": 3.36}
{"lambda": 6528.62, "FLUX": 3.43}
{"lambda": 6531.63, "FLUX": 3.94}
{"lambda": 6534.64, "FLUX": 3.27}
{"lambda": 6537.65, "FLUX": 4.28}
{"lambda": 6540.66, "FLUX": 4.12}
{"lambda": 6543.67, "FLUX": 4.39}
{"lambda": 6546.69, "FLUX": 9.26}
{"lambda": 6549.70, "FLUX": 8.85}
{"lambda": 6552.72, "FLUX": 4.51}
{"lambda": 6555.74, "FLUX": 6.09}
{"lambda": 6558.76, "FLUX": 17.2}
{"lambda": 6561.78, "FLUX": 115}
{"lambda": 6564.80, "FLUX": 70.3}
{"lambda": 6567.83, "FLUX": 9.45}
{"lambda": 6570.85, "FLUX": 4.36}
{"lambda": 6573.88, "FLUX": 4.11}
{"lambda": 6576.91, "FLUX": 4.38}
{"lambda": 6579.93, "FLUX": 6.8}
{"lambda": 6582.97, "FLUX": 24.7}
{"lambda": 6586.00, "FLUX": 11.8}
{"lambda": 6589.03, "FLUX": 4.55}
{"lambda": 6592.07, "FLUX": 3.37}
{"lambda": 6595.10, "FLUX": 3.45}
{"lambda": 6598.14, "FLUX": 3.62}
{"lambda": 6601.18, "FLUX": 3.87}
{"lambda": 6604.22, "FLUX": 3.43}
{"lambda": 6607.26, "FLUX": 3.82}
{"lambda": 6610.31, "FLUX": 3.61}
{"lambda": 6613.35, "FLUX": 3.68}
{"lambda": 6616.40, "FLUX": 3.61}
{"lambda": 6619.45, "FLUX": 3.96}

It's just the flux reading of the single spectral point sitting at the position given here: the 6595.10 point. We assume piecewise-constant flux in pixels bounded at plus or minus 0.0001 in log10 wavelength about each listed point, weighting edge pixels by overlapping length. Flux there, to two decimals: 3.45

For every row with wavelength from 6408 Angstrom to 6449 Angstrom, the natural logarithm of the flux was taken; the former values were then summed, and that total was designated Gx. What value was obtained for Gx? 18.4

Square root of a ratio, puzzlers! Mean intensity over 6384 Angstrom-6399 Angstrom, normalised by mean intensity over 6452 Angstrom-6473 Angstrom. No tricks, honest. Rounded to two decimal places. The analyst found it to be 1.01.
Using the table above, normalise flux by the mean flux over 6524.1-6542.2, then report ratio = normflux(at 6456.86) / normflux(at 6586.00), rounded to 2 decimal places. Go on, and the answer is 0.33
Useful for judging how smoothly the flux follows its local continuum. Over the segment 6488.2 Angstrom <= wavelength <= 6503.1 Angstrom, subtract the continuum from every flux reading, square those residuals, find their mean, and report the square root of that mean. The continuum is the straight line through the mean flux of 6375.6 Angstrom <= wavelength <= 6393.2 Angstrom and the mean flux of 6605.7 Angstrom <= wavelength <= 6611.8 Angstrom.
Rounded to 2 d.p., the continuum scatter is 0.25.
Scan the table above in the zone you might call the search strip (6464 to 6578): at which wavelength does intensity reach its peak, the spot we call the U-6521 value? 6561.78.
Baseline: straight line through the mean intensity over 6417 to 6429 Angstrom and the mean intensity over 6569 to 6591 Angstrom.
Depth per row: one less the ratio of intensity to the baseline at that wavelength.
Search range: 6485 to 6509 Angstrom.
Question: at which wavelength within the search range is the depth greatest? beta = 6498.63 Angstrom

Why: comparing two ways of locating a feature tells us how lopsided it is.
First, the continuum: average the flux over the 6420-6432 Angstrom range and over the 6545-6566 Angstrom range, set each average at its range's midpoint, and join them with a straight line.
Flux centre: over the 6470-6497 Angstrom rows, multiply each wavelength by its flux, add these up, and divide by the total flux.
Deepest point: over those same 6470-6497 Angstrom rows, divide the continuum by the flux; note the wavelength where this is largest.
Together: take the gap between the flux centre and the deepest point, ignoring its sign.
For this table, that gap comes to 12.1 Angstrom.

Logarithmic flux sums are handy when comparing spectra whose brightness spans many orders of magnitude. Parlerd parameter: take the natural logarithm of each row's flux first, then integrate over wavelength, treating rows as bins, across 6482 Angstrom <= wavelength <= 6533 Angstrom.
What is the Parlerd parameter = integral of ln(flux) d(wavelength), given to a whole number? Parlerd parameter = 65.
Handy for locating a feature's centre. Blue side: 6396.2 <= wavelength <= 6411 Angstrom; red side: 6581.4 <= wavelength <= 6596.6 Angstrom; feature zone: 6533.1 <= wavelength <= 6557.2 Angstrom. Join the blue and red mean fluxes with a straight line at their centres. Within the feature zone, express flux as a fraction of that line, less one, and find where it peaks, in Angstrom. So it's 6546.69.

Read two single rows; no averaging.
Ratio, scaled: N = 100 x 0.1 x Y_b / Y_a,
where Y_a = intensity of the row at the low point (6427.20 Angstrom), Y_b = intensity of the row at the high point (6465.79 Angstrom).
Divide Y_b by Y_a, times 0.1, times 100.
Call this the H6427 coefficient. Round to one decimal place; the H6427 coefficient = 10.9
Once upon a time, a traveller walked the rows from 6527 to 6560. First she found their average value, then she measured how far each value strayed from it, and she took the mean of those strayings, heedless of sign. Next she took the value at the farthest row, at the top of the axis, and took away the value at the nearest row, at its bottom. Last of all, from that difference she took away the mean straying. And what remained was 10.8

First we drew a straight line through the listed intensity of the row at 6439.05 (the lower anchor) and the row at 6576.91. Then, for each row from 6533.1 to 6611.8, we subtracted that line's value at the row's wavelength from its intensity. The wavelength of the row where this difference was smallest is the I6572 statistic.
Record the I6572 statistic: 6604.22 Angstrom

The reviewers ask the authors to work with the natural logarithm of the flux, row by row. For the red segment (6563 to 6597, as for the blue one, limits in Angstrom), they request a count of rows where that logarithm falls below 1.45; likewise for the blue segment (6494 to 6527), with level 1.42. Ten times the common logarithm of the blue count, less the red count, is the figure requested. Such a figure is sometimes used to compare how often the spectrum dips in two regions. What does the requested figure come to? 7.4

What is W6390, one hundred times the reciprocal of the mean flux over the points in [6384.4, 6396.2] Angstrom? 26.2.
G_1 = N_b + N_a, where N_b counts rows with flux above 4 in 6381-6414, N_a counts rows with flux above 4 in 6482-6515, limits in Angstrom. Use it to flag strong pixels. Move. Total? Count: 3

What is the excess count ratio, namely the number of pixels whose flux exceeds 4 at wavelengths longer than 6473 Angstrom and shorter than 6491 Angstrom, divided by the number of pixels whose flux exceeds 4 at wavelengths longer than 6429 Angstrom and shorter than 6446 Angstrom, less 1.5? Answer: -1.50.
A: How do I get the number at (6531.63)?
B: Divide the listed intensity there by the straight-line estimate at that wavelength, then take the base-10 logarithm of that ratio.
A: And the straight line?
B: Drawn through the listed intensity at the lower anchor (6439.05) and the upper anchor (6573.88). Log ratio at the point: -0.002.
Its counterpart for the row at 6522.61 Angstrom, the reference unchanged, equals -0.048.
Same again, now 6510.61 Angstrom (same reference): -0.016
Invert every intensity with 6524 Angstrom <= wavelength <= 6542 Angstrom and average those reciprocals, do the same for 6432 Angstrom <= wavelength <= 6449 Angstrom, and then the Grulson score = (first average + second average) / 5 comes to 0.108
